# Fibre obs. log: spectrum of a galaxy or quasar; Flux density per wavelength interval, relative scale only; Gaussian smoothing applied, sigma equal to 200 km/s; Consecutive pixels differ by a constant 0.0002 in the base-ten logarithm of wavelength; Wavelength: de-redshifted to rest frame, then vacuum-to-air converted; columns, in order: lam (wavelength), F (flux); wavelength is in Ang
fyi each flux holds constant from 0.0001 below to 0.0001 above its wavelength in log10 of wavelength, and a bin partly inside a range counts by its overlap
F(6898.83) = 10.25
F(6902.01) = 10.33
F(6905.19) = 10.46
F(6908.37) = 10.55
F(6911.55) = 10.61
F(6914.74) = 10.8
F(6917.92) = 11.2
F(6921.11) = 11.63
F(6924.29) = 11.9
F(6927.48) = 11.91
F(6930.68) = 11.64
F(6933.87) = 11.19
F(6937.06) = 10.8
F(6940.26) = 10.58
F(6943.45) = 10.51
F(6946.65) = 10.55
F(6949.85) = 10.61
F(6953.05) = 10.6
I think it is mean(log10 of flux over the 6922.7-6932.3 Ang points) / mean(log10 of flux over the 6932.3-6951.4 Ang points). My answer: 1.04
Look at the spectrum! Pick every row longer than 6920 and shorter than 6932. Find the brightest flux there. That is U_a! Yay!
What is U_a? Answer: 11.91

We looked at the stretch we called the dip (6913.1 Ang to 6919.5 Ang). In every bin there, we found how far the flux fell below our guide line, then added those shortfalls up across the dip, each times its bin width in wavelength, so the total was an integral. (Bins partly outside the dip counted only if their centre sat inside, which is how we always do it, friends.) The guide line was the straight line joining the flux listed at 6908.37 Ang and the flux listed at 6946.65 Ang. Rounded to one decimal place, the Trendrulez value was -2.9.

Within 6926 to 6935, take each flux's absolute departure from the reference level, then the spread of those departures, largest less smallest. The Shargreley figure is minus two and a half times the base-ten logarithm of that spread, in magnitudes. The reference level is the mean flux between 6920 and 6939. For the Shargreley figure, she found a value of 1.42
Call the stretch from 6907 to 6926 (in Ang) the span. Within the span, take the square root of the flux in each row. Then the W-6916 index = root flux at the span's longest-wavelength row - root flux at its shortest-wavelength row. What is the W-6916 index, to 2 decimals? 0.20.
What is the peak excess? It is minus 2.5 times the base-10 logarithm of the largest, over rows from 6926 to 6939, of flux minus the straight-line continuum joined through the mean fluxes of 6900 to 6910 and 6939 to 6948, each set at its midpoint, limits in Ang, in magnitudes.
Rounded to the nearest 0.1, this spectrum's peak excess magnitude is -0.4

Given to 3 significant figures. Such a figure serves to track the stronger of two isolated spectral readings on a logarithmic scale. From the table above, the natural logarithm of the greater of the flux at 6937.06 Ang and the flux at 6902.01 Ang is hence 2.38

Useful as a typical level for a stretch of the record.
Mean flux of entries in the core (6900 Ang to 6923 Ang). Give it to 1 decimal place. 10.8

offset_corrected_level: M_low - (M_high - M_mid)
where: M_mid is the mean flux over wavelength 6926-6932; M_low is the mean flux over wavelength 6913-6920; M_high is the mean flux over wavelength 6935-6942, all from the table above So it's 12.1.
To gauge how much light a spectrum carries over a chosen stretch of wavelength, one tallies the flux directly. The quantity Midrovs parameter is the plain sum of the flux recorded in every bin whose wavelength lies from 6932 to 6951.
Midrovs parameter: 64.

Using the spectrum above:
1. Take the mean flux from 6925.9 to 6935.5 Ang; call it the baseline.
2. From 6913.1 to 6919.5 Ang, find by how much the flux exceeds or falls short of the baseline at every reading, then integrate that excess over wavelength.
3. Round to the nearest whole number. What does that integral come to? -4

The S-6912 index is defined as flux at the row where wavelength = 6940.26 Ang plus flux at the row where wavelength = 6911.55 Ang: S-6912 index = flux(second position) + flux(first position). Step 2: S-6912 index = 21.2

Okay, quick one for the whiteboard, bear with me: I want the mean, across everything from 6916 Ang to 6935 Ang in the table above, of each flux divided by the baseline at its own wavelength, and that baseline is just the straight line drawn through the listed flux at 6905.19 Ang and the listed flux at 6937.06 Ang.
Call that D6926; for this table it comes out 1.08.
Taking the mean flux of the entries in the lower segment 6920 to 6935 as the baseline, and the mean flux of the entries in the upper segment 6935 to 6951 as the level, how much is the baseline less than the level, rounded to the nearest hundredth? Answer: -1.04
